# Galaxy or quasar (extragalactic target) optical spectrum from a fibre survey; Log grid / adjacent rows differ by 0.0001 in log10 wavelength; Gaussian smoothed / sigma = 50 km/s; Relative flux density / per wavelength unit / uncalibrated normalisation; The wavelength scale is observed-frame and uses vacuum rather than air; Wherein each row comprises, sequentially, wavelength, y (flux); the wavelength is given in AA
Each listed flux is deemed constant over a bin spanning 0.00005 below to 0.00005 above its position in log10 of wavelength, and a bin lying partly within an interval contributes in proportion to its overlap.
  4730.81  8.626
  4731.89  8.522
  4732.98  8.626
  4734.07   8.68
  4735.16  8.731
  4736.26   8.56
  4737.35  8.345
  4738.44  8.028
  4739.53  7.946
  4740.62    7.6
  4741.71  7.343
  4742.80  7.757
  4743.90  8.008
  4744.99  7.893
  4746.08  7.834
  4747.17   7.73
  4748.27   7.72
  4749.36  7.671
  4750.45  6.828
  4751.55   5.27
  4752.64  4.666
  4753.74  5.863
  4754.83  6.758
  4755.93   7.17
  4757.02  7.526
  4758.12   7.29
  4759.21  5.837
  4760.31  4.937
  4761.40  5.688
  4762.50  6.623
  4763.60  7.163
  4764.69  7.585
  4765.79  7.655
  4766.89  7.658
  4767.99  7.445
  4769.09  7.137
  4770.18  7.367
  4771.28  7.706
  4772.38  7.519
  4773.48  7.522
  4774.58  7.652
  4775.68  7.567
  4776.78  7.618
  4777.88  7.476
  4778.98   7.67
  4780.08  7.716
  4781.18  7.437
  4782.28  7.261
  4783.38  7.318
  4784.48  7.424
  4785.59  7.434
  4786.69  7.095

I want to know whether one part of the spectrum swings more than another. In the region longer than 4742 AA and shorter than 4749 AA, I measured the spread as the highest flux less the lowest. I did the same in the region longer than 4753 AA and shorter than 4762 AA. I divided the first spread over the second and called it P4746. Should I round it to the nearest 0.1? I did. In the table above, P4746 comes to 0.1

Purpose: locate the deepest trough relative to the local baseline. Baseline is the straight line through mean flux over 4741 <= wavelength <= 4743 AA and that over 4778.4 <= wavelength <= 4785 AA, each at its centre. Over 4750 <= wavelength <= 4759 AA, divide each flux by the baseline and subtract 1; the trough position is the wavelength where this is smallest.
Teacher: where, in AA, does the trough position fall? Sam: 4752.64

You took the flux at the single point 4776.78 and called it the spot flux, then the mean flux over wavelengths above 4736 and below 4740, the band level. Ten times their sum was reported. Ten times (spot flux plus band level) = 158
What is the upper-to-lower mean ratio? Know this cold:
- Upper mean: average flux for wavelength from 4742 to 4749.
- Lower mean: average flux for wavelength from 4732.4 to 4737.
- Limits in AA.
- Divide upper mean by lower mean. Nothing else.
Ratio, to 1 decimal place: 0.9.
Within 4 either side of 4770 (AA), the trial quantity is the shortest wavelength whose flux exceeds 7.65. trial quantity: 4766.89 AA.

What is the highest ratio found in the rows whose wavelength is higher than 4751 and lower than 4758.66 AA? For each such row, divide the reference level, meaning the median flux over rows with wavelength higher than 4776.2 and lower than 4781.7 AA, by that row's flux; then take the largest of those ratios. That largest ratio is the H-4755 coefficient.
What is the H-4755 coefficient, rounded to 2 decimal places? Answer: 1.63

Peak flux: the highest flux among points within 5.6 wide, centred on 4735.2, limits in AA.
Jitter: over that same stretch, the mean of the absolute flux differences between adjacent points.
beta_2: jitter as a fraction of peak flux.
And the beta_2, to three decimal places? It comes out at 0.014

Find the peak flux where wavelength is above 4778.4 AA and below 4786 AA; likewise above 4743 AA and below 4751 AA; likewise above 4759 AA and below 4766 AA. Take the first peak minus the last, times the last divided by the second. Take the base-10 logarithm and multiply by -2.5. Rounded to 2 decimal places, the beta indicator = 3.09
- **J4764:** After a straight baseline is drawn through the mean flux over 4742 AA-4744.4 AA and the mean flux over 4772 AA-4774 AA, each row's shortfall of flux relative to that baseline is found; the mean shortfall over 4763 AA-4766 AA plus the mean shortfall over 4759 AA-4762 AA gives 2.3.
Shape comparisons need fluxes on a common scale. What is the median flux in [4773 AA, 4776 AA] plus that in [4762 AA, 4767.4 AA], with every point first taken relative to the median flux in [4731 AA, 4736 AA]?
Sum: 1.75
